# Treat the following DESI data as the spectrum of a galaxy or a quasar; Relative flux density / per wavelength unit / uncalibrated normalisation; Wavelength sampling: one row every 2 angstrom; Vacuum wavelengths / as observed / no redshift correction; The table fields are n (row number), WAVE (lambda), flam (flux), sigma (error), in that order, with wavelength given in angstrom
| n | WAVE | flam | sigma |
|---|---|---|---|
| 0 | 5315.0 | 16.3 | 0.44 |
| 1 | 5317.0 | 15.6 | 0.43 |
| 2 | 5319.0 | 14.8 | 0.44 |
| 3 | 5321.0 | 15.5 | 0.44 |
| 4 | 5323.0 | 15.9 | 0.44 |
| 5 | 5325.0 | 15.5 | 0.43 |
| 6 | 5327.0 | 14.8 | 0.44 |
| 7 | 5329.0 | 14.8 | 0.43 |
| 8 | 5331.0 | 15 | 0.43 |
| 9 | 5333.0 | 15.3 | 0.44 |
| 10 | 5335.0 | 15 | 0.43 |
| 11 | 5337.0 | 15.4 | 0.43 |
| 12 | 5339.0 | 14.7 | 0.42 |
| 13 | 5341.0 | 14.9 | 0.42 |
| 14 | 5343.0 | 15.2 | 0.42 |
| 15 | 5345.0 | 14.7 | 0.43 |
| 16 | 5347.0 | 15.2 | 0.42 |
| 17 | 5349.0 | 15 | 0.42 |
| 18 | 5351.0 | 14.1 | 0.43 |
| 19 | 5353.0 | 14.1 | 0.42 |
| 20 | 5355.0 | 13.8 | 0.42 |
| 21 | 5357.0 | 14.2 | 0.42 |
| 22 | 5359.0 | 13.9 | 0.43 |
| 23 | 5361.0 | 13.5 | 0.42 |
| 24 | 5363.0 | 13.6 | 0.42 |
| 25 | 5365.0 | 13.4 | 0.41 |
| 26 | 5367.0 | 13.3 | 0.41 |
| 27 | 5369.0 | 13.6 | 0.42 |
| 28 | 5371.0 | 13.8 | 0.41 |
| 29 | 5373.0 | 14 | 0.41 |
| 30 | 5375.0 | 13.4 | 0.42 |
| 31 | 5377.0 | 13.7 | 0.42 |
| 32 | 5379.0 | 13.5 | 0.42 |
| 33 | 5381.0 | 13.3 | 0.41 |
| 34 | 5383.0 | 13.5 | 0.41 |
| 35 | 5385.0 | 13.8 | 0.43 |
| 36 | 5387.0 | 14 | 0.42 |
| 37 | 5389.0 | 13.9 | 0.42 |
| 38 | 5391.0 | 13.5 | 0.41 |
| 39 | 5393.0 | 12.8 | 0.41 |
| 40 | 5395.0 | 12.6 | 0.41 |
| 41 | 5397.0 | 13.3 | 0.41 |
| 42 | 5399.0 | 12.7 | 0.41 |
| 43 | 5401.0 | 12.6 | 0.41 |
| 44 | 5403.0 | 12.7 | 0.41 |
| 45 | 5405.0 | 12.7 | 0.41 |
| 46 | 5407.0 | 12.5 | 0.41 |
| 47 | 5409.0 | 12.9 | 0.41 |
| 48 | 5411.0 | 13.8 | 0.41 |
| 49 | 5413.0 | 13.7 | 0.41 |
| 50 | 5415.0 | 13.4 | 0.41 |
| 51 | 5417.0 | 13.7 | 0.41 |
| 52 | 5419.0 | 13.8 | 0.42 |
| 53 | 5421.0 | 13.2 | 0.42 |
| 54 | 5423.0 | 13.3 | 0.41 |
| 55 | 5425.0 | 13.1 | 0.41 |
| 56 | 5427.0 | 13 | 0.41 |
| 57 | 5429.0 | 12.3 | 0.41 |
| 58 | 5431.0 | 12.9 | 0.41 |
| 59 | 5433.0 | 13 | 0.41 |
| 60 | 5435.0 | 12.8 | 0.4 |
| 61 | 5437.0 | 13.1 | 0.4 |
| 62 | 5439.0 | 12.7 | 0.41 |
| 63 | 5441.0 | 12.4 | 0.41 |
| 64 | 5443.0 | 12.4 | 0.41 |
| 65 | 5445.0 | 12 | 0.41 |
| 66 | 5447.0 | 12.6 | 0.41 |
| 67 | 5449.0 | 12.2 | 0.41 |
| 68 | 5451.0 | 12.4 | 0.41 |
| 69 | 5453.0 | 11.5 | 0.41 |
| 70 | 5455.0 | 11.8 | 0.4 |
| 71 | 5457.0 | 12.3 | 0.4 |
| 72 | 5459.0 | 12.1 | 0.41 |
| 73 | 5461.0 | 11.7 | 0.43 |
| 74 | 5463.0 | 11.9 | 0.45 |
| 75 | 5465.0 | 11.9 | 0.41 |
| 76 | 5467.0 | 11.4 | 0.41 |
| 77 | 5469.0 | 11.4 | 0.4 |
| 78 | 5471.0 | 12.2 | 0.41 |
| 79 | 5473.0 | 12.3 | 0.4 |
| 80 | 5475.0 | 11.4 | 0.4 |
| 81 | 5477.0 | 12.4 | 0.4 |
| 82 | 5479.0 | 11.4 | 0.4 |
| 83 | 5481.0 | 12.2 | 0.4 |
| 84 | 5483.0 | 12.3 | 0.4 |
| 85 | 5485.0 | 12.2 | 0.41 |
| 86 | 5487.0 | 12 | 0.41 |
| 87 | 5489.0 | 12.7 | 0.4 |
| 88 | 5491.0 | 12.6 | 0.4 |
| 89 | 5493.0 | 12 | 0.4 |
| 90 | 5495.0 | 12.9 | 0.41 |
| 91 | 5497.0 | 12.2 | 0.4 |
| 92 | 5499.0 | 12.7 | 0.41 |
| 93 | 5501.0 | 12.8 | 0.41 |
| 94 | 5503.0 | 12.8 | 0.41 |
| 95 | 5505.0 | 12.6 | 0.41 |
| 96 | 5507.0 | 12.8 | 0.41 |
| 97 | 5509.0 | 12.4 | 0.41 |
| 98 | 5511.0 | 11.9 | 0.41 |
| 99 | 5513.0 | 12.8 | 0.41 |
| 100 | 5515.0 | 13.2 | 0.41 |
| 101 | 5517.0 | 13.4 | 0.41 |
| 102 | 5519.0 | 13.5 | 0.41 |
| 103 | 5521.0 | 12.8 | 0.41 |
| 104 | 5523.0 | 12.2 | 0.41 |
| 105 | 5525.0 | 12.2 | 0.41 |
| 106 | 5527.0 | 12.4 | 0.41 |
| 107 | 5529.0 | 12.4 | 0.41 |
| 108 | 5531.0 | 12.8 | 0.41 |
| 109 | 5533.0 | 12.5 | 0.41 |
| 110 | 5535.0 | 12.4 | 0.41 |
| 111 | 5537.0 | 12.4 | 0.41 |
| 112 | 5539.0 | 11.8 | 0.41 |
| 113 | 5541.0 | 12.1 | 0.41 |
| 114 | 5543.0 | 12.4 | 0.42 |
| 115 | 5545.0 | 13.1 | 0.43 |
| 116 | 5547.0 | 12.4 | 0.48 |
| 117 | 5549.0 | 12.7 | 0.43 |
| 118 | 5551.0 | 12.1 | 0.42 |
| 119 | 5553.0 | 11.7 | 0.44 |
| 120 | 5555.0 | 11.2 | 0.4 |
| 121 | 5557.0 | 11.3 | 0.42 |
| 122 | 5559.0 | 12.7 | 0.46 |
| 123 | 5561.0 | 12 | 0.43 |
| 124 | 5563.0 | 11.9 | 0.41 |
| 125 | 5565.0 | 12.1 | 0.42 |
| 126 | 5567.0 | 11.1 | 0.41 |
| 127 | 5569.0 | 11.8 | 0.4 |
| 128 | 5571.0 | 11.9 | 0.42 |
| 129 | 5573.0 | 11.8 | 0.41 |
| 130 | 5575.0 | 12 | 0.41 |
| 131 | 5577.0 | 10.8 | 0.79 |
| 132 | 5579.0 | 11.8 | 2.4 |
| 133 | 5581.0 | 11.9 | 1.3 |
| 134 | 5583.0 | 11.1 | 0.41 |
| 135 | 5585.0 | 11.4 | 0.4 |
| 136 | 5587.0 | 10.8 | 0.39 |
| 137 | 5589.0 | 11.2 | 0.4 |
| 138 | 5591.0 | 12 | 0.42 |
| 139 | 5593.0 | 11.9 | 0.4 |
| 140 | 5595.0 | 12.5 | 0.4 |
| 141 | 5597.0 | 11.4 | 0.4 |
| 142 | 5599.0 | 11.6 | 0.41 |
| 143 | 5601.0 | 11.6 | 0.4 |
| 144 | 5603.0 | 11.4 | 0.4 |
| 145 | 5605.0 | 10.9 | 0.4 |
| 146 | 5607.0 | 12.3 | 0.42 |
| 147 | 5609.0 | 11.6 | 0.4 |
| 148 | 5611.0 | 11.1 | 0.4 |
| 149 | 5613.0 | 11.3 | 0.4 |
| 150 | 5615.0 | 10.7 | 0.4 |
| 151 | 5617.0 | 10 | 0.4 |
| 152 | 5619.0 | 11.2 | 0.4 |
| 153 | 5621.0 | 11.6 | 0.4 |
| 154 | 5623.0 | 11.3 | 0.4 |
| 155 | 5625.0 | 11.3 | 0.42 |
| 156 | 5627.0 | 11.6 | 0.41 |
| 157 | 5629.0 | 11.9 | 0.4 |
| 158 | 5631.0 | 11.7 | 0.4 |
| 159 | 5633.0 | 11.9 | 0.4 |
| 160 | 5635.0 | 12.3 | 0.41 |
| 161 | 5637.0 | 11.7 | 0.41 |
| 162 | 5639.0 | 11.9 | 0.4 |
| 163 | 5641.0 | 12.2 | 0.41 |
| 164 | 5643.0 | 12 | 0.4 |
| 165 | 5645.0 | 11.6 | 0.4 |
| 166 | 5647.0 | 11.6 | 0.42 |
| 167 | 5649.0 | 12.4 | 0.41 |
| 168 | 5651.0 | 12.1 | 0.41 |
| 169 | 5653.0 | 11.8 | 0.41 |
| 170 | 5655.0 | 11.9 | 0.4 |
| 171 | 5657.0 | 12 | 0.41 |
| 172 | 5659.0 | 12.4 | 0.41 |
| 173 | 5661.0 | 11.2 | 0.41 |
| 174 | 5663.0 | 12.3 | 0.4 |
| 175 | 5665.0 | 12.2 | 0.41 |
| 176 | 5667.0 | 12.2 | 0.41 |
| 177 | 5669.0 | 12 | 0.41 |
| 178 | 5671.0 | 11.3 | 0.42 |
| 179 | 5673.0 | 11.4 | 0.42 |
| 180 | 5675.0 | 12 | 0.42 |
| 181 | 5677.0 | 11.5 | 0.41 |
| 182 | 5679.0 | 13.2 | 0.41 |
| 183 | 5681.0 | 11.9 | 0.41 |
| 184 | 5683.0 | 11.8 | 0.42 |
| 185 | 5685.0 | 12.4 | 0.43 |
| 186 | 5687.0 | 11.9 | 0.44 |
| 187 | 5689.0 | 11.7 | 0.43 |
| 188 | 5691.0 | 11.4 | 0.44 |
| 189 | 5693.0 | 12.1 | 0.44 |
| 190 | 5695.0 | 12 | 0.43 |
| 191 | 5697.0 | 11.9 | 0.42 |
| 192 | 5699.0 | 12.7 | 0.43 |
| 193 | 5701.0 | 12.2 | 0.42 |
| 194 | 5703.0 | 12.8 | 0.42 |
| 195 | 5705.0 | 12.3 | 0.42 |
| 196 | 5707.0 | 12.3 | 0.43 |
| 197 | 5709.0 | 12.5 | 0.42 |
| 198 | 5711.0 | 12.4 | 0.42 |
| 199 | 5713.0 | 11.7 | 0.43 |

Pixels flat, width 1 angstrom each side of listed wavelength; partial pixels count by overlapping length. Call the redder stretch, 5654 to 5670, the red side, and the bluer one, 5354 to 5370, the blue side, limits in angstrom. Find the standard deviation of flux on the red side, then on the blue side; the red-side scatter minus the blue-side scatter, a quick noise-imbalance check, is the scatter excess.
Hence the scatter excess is 0.08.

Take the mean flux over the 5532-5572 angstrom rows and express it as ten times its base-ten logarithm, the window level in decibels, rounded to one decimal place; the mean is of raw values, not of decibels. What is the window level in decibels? 10.8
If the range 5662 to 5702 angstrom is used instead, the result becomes 10.8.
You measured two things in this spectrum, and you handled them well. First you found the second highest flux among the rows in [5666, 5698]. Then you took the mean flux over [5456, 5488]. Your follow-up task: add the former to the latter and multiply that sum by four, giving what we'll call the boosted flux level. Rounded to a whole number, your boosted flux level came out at 97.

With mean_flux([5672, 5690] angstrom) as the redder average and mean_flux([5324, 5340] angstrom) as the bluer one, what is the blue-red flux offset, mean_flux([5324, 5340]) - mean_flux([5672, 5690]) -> 3.1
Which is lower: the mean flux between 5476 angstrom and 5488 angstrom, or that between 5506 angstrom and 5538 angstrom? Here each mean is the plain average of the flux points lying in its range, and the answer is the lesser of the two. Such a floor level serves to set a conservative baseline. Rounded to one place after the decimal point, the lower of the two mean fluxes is 12.1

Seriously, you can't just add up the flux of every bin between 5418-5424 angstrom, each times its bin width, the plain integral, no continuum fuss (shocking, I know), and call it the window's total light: 81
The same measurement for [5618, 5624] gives 68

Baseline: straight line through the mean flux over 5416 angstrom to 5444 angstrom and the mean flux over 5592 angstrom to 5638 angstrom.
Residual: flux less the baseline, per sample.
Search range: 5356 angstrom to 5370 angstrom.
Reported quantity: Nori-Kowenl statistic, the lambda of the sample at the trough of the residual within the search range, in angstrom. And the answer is 5367.0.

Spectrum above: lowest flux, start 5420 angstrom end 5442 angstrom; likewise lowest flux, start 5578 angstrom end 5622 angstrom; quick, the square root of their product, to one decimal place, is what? 11.1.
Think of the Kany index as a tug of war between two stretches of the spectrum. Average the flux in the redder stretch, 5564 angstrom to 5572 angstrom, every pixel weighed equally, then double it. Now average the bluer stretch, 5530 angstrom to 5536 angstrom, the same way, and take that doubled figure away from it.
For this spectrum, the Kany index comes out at -10.9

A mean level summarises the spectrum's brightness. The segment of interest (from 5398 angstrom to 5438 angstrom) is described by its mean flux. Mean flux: 13.1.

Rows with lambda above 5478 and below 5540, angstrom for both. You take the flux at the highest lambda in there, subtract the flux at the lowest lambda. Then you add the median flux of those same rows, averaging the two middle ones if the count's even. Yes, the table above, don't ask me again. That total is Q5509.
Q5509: 12.8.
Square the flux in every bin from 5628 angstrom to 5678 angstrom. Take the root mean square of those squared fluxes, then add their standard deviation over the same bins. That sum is 150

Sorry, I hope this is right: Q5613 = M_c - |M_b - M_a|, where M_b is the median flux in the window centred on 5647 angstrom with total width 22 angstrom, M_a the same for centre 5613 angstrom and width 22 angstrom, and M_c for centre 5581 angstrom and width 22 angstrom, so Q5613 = 11.2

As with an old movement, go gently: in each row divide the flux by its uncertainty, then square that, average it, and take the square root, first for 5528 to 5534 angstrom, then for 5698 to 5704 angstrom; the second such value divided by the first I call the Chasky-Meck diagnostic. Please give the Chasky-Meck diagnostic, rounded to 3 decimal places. 0.969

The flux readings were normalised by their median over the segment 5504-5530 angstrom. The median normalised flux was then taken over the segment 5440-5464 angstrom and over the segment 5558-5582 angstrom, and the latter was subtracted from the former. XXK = 0.020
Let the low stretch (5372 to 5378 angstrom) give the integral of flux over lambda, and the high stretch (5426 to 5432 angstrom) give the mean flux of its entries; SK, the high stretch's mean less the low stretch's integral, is -69.5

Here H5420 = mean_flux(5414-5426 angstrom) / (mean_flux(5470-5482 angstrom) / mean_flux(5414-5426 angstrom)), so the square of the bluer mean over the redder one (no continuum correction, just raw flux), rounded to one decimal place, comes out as 15.0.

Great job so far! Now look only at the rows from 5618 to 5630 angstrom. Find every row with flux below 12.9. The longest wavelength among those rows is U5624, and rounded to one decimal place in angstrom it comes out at 5629.0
